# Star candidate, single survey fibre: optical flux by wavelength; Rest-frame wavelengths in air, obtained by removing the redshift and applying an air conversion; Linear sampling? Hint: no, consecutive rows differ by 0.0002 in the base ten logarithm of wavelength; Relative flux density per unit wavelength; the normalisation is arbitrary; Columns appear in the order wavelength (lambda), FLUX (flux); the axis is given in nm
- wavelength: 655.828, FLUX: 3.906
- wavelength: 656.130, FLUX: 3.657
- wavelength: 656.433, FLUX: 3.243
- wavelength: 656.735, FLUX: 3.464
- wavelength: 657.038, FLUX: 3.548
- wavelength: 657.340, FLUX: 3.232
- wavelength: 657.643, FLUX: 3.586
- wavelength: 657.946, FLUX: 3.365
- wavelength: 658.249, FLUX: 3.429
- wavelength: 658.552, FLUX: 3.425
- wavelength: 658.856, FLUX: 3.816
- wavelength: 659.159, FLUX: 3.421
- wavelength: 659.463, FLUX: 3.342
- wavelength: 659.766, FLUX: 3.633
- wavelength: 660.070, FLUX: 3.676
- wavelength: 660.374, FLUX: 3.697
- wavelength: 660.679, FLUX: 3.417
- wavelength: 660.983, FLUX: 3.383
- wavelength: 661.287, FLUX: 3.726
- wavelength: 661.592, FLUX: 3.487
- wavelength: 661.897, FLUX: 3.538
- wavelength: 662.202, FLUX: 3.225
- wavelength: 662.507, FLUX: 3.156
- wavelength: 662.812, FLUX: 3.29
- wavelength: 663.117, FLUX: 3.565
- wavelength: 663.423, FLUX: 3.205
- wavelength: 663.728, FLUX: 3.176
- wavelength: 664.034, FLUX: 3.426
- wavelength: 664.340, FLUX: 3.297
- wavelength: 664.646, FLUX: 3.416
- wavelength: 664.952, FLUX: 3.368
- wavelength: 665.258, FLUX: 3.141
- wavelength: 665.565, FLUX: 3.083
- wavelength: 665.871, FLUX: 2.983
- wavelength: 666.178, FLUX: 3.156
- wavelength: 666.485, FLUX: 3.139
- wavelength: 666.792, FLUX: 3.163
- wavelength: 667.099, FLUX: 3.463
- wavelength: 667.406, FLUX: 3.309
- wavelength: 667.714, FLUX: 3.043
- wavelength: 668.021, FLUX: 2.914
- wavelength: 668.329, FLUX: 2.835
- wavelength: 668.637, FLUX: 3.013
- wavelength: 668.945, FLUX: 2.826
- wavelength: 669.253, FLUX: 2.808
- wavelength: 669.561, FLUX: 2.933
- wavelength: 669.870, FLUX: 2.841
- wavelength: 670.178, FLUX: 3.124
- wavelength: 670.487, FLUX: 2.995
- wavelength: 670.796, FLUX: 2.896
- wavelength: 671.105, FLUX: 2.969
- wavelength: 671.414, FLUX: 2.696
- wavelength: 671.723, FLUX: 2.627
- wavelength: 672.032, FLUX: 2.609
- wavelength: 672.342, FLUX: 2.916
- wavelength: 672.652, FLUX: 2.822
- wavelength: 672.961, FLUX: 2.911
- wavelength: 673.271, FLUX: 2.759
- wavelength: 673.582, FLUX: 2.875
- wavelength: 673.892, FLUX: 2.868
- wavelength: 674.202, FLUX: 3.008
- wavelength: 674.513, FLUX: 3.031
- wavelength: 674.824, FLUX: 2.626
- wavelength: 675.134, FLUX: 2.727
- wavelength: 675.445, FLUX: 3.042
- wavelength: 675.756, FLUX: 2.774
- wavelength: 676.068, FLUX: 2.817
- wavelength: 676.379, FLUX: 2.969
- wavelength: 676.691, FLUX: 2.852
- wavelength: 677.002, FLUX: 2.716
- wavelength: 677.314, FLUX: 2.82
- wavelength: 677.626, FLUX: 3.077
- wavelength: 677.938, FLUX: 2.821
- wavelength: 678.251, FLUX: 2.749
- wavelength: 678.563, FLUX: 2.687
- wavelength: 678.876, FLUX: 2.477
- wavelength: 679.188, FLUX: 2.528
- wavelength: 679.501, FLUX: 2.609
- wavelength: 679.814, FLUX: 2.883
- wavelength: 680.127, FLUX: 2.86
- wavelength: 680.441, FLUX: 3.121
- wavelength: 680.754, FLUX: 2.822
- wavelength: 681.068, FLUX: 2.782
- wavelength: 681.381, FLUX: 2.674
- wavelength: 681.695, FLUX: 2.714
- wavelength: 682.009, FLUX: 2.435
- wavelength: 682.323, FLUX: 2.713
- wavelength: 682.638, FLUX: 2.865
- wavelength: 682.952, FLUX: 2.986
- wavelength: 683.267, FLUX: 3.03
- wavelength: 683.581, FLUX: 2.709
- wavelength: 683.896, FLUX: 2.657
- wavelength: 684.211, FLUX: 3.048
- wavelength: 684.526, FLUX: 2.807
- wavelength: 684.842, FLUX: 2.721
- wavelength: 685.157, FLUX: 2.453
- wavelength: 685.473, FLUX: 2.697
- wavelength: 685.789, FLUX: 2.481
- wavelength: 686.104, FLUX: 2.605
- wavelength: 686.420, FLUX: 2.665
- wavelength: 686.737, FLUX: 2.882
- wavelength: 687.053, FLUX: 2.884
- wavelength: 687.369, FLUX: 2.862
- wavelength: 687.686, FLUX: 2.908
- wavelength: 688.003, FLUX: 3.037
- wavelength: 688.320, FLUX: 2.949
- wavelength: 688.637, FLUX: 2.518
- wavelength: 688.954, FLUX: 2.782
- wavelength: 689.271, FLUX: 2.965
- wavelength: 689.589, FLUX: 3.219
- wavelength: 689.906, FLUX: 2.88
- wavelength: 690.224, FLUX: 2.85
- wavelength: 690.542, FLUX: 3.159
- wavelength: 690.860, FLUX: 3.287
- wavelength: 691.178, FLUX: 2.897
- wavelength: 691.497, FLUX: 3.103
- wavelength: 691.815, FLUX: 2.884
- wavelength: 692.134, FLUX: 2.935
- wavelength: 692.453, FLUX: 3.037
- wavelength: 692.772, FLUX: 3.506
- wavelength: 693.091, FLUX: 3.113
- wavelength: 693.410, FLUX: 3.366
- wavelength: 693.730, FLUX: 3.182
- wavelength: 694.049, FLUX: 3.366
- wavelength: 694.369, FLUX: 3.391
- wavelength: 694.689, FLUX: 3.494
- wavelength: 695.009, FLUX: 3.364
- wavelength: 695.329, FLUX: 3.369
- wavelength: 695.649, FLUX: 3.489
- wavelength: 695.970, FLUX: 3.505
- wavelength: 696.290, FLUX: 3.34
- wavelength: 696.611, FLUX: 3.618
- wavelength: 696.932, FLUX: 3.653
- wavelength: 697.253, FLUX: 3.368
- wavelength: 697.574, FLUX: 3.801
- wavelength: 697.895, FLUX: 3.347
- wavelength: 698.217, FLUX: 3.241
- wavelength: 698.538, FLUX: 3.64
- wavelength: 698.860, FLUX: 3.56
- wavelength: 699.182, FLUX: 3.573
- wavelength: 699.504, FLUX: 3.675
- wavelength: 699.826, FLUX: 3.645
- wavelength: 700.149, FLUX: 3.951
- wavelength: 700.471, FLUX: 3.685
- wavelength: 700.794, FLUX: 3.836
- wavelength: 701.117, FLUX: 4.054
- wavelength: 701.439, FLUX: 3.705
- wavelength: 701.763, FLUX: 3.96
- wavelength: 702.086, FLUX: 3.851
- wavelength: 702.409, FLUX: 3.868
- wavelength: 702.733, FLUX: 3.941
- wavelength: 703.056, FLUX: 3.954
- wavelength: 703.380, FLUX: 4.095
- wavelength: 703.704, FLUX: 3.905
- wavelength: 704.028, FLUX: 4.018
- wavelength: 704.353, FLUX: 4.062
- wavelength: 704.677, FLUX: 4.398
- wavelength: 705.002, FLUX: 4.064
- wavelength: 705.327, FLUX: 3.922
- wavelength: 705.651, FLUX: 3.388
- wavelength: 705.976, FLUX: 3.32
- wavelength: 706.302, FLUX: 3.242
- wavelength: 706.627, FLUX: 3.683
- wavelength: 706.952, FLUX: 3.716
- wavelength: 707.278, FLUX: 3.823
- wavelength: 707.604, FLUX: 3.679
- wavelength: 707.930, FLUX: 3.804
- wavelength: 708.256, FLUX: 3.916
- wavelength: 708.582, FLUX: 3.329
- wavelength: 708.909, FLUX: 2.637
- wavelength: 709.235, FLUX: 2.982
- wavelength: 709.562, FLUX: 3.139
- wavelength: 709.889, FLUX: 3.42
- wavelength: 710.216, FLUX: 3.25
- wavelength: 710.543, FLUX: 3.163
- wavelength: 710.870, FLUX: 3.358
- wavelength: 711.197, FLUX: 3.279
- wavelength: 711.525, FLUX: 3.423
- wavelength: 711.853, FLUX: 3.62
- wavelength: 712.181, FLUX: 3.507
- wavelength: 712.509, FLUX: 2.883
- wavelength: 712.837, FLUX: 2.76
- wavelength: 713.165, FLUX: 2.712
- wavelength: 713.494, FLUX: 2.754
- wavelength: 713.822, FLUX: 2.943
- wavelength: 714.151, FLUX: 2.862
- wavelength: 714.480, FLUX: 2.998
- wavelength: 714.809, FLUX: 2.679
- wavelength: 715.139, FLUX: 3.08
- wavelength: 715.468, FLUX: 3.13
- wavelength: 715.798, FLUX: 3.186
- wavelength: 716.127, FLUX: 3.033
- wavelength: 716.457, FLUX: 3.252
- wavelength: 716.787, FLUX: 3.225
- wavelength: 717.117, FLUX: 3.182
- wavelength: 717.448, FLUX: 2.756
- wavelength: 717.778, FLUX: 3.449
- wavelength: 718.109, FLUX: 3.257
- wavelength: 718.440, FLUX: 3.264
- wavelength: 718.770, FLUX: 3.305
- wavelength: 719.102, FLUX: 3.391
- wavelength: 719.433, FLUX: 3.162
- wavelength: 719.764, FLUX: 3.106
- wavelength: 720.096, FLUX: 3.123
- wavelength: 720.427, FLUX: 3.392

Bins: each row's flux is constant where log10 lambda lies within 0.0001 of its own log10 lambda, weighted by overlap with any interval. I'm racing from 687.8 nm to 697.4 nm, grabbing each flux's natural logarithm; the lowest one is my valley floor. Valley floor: 0.92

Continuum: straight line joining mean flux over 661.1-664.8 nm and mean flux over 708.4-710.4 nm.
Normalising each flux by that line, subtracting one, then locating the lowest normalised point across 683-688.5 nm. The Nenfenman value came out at 685.157 nm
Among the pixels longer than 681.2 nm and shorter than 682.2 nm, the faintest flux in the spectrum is 2.435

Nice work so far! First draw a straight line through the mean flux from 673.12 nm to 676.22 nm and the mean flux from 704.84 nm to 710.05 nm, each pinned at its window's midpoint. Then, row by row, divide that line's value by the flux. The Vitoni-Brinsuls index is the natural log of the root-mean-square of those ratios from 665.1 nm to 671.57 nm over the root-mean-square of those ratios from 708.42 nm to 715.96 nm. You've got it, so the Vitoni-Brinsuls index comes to -0.3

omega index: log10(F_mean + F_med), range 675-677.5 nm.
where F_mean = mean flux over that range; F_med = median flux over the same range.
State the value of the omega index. 0.753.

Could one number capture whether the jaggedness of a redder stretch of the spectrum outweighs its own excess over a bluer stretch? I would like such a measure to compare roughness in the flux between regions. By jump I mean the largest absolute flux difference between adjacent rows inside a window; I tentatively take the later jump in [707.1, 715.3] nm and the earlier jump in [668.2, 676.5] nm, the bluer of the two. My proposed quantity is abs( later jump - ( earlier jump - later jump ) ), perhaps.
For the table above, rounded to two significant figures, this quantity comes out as 0.98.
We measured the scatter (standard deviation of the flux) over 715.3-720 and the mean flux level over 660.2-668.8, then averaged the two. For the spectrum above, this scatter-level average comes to 1.72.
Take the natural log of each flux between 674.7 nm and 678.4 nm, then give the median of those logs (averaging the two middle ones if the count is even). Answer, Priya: 1.0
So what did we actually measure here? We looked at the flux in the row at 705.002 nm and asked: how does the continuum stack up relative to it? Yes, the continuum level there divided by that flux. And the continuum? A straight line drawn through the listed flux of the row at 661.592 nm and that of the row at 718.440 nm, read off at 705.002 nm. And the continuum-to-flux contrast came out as 0.82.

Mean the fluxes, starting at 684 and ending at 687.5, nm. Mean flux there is 2.7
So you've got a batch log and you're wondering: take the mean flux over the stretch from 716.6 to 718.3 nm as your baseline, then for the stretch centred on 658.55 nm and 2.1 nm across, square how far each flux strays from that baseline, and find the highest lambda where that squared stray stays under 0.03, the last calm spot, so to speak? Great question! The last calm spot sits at 659.463 nm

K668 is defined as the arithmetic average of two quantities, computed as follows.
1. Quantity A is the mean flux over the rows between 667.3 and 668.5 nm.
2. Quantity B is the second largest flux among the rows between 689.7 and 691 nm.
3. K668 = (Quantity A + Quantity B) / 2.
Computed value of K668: 3.09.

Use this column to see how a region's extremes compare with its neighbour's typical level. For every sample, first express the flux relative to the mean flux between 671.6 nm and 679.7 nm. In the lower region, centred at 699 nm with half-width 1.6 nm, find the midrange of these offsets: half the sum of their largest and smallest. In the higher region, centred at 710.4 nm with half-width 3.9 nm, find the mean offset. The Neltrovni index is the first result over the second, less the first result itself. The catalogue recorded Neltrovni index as 0.9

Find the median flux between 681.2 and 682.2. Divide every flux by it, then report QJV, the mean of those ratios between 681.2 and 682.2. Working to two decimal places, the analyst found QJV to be 0.98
